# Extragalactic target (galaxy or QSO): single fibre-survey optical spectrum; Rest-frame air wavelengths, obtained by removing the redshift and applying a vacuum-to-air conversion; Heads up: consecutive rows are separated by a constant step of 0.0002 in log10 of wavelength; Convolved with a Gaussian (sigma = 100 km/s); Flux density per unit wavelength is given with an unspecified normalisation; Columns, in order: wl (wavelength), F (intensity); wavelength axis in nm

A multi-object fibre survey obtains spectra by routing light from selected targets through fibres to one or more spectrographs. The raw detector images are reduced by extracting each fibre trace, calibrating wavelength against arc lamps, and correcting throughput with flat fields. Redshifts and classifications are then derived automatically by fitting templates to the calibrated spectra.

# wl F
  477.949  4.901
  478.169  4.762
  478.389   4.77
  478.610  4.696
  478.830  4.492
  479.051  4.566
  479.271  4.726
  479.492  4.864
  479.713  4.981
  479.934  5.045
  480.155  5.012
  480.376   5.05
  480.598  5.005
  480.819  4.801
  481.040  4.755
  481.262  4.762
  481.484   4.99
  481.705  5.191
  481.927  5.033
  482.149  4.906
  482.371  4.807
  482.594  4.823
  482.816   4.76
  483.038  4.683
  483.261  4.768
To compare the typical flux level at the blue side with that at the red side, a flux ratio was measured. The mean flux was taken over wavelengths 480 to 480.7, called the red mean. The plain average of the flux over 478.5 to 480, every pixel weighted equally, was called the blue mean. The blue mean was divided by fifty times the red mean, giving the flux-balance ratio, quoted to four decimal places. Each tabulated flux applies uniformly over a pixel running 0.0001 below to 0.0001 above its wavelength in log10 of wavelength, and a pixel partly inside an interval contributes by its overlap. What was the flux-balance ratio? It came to 0.0190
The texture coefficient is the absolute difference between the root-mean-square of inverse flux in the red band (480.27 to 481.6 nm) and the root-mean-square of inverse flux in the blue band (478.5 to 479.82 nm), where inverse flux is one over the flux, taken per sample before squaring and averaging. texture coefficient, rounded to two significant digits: 0.0077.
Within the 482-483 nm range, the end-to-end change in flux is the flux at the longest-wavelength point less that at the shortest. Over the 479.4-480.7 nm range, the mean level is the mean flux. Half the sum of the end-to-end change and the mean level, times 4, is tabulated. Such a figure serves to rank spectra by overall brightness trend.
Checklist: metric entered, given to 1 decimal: 9.7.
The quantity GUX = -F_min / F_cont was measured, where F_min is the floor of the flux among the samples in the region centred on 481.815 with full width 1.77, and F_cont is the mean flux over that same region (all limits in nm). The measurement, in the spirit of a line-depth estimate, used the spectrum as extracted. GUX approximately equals -0.969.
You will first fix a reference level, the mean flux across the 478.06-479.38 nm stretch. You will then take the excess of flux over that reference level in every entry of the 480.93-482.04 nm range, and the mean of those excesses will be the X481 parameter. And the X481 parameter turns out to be 0.28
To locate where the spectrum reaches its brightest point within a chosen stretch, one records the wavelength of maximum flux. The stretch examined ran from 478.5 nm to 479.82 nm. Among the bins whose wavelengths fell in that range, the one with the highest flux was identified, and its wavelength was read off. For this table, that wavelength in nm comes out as 479.713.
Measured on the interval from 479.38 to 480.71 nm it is 480.376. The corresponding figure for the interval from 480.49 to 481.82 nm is 481.705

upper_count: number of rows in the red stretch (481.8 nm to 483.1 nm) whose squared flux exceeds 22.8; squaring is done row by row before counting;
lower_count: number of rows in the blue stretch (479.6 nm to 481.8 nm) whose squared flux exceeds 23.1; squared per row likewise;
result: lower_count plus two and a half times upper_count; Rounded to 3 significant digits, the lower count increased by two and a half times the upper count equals 17.0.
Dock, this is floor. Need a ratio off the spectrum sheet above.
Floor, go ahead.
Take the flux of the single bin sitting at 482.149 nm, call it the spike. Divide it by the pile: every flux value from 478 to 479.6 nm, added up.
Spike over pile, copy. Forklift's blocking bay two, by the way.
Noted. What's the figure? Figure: 0.149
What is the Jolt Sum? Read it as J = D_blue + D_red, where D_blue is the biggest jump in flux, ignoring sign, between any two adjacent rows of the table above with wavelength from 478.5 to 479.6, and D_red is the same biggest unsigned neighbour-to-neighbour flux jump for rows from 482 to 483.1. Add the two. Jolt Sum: 0.30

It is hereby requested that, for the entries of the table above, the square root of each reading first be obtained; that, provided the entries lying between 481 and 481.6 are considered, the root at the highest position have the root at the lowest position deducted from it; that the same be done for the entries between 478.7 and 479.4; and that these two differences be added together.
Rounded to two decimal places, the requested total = 0.11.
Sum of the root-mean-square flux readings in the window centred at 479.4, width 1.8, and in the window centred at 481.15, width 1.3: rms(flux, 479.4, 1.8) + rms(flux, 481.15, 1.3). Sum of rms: 9.72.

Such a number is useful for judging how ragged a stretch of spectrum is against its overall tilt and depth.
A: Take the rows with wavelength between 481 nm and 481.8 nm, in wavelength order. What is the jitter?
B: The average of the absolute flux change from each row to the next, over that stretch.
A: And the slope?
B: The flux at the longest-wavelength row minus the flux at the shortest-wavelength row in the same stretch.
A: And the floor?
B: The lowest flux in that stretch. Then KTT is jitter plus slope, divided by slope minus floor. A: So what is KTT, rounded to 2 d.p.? -0.13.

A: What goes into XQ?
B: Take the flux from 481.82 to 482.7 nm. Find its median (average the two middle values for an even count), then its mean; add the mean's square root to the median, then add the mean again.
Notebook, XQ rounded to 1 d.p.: 12.0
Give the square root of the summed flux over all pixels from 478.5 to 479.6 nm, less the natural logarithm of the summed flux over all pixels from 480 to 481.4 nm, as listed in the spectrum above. 1.5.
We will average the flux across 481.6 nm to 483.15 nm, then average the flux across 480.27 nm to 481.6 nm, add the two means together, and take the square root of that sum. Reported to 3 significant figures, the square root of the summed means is 3.13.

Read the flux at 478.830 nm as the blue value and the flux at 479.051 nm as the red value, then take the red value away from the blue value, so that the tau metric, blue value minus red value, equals -0.1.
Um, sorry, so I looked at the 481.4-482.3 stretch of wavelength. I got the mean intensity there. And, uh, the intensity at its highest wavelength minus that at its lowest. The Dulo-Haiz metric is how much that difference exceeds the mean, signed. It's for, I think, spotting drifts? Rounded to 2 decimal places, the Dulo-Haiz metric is -5.11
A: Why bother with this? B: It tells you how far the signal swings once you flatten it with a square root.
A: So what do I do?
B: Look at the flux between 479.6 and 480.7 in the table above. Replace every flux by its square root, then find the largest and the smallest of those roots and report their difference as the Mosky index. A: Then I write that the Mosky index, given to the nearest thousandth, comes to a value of 0.015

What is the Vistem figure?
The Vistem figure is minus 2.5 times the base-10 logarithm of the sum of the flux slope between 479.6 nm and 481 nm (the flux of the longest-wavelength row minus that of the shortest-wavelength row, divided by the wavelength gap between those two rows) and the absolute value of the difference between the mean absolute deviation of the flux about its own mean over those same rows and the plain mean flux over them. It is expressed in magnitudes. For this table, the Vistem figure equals -1.69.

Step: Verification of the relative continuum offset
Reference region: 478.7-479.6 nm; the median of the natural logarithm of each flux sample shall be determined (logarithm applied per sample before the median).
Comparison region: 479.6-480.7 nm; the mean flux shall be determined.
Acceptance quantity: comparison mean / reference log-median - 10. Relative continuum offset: -6.73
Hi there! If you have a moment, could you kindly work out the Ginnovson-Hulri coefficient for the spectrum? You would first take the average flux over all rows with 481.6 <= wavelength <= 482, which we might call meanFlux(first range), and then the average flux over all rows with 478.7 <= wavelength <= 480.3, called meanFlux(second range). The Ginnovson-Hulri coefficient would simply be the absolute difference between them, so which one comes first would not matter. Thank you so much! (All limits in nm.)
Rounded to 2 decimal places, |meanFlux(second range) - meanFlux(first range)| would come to 0.30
